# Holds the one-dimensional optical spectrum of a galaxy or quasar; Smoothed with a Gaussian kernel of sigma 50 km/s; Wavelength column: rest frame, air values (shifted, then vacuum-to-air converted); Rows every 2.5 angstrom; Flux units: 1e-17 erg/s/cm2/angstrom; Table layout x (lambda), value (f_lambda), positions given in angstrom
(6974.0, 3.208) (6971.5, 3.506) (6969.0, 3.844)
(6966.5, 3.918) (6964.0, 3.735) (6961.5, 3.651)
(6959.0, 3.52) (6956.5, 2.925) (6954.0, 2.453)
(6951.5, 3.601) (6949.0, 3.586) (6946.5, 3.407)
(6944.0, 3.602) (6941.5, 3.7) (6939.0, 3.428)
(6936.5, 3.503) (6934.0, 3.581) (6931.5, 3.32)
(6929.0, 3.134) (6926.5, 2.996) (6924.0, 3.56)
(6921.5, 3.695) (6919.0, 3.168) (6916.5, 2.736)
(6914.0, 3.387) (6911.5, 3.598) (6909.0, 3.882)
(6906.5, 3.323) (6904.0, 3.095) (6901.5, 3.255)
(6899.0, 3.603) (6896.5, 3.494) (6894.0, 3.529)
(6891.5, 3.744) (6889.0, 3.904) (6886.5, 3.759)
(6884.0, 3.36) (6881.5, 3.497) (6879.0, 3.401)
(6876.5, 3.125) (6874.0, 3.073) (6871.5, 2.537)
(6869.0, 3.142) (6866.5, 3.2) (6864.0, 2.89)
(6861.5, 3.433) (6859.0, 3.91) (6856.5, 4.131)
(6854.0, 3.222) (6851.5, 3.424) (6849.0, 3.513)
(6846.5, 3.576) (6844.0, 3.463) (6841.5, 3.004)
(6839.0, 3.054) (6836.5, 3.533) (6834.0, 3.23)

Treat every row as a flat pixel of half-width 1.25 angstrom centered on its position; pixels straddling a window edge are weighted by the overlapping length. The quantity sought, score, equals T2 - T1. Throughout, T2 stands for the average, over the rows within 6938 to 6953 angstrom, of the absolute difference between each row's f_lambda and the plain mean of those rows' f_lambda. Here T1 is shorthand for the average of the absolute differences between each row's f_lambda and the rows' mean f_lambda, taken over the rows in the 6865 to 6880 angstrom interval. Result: -0.09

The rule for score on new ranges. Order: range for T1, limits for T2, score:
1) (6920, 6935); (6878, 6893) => -0.04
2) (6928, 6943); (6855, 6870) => 0.23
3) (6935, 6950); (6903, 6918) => 0.19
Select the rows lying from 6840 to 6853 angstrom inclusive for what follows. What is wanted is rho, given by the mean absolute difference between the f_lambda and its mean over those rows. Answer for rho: 0.157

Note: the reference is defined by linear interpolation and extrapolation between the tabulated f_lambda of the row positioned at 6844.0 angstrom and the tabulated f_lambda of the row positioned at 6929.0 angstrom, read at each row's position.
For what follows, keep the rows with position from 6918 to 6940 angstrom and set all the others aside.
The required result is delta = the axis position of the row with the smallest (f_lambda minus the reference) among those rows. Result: 6926.5 angstrom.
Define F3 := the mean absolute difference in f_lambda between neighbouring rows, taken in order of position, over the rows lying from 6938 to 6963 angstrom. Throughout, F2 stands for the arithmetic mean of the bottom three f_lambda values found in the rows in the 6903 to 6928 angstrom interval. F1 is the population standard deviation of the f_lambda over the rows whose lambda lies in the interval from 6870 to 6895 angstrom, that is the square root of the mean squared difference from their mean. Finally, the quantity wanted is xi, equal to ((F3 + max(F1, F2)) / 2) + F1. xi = 2.025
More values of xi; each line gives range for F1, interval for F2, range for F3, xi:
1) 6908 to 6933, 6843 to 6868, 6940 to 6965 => 2.045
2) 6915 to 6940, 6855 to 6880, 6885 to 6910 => 1.811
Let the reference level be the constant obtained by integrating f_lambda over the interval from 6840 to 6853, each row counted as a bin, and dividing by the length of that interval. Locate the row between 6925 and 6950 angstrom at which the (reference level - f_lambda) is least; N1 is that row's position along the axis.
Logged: 6941.5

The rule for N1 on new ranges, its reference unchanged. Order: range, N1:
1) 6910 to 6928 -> 6921.5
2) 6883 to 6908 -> 6889.0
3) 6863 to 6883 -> 6881.5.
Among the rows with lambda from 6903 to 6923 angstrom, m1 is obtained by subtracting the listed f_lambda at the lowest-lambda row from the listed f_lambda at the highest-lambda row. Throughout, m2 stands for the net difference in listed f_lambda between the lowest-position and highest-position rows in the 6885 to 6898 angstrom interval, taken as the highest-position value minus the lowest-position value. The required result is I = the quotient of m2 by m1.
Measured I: -0.4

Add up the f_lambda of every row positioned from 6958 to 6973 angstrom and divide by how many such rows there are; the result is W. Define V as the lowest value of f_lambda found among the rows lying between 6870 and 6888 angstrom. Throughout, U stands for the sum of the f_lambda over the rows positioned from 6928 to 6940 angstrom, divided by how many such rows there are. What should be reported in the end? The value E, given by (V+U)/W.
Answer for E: 1.6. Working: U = 3.39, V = 2.537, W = 3.7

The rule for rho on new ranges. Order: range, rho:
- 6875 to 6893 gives 0.224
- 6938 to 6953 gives 0.091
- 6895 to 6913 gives 0.206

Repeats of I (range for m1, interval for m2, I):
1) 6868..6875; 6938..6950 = -2.3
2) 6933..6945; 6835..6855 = -14.8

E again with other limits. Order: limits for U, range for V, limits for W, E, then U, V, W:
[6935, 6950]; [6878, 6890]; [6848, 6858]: 1.9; 3.54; 3.36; 3.6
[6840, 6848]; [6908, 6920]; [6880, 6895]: 1.7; 3.35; 2.736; 3.6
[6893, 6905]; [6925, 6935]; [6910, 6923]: 1.9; 3.40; 2.996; 3.3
